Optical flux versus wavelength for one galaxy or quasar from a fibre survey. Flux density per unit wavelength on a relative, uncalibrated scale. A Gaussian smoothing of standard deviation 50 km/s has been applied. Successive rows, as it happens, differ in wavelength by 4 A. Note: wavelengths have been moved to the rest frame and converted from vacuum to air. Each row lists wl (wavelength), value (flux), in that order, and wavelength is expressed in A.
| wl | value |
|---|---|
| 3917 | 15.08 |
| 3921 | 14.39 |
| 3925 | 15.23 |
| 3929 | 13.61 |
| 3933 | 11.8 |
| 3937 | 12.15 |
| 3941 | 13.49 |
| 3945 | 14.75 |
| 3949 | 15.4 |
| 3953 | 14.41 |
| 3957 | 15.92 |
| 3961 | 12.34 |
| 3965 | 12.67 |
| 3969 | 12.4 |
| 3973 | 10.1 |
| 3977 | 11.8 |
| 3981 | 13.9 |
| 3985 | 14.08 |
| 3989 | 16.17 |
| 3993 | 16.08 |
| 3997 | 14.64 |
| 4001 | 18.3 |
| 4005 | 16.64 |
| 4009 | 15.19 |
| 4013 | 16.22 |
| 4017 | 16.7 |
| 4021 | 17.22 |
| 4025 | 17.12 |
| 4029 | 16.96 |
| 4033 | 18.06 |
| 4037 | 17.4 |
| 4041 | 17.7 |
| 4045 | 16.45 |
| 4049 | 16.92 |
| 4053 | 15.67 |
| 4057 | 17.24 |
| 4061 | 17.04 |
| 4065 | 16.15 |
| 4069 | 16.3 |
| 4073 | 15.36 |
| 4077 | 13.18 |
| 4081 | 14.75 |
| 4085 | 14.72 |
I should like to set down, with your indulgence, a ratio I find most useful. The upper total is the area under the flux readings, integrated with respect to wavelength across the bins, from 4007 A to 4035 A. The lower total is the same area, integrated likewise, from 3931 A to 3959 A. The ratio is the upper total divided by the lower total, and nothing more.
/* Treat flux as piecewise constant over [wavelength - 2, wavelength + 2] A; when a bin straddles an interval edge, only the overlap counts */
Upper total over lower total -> 1.20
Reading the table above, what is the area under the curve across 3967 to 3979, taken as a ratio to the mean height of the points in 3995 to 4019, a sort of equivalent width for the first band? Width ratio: 8.4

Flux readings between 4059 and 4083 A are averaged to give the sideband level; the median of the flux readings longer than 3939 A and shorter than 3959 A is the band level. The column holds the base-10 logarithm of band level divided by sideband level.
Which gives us -0.021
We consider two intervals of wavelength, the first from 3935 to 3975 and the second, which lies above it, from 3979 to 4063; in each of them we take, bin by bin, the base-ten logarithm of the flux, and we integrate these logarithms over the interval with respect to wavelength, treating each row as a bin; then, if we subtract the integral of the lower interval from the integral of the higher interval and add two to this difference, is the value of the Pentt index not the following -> 59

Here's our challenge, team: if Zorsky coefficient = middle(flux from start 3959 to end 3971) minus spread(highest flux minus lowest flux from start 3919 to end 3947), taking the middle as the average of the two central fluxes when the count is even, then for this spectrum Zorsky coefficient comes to 9.0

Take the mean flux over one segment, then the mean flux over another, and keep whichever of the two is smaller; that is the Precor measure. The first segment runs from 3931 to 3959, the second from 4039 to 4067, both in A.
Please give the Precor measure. 14.0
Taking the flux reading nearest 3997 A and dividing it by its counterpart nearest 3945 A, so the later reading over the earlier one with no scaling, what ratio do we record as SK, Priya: 0.99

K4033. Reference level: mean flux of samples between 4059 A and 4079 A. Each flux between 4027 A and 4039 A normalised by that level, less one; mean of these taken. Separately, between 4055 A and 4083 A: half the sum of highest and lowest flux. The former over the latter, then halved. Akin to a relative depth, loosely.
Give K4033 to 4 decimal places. 0.0039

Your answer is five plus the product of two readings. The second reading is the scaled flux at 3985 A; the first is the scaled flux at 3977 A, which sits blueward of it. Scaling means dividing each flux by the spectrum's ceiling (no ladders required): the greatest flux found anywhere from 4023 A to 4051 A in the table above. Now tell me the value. 5.51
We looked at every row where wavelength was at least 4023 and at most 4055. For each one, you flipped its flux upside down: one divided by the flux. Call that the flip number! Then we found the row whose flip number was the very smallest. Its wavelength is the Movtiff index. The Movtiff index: 4033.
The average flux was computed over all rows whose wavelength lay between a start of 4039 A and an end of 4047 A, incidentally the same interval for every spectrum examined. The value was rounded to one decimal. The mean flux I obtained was 17.1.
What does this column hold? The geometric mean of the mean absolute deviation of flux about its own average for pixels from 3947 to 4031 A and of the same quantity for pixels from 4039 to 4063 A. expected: 0.95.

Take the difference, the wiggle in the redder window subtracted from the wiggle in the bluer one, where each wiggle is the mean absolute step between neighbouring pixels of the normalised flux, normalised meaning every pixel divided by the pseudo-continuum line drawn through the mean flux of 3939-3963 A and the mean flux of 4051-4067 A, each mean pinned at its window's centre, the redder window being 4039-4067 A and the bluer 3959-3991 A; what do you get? 0.025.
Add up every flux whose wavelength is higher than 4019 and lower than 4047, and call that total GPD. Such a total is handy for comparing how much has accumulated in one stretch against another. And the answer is 121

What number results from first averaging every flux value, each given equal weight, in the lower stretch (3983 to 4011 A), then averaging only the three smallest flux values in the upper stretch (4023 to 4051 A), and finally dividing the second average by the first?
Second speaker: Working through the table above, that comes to 1.06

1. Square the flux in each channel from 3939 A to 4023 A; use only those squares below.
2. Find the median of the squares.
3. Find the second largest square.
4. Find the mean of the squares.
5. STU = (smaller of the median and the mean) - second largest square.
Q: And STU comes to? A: -79.0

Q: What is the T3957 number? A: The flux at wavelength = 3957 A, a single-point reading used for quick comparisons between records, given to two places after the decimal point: 15.92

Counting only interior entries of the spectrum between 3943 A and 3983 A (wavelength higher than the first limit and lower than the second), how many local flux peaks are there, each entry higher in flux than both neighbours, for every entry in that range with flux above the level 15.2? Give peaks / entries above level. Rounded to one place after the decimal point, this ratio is 1.5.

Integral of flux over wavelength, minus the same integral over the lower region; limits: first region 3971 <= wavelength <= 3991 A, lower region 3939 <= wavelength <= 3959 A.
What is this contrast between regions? -32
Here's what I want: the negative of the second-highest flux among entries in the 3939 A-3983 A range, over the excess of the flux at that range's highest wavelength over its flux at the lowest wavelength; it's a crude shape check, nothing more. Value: -38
